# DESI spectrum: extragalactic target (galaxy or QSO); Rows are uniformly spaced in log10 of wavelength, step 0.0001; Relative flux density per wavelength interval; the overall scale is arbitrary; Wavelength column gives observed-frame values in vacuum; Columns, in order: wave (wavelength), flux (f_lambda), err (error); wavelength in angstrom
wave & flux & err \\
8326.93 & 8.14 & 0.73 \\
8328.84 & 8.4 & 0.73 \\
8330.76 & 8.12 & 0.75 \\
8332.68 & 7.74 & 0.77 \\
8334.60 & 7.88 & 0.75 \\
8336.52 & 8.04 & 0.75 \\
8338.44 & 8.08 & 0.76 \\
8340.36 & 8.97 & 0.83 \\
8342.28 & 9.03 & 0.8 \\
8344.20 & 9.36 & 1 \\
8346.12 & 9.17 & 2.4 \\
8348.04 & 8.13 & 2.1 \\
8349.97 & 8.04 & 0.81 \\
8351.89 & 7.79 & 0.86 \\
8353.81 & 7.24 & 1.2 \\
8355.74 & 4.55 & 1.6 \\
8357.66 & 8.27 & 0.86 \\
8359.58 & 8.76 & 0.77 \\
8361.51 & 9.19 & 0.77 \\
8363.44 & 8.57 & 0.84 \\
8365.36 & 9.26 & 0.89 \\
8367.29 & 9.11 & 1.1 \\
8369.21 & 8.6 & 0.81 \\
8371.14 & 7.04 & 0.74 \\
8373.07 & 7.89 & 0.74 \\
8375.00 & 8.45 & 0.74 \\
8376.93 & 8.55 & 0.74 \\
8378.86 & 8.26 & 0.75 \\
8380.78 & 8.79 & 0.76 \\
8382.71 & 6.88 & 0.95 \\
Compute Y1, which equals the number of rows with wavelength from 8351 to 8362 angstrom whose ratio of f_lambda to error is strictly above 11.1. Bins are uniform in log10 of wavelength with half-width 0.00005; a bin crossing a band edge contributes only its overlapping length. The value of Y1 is 2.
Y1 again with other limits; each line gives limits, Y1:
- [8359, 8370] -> 2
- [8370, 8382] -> 3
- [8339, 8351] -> 1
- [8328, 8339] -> 1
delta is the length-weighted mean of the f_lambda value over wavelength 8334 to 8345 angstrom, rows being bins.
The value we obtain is 8.57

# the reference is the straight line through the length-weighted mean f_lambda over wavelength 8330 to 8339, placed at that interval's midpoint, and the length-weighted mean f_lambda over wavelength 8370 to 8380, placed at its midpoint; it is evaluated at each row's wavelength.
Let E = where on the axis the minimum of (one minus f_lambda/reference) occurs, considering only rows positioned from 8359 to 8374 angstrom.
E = 8365.36 angstrom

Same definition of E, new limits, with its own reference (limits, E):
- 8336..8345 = 8344.20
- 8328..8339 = 8328.84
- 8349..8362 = 8361.51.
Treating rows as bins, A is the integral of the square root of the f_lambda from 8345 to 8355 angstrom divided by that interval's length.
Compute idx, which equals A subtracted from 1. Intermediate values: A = 2.83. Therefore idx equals -1.83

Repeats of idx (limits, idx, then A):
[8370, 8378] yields -1.82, 2.82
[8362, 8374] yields -1.90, 2.90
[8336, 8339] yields -1.84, 2.84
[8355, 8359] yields -1.57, 2.57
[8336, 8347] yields -1.97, 2.97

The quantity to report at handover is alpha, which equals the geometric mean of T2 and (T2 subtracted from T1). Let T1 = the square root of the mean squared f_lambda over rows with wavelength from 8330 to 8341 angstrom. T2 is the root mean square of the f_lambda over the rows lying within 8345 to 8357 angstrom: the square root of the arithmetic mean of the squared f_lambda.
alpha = 2.0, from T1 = 8.1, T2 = 7.62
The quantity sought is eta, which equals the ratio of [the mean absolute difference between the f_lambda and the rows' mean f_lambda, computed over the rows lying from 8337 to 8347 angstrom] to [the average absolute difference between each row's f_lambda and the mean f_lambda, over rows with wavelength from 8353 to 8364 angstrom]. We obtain 0.27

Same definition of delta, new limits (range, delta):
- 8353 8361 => 7.31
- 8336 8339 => 8.06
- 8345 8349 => 8.69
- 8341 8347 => 9.18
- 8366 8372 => 8.33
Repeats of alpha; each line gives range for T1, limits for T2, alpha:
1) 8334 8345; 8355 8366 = 1.6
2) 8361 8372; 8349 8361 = 2.9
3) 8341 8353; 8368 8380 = 1.9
